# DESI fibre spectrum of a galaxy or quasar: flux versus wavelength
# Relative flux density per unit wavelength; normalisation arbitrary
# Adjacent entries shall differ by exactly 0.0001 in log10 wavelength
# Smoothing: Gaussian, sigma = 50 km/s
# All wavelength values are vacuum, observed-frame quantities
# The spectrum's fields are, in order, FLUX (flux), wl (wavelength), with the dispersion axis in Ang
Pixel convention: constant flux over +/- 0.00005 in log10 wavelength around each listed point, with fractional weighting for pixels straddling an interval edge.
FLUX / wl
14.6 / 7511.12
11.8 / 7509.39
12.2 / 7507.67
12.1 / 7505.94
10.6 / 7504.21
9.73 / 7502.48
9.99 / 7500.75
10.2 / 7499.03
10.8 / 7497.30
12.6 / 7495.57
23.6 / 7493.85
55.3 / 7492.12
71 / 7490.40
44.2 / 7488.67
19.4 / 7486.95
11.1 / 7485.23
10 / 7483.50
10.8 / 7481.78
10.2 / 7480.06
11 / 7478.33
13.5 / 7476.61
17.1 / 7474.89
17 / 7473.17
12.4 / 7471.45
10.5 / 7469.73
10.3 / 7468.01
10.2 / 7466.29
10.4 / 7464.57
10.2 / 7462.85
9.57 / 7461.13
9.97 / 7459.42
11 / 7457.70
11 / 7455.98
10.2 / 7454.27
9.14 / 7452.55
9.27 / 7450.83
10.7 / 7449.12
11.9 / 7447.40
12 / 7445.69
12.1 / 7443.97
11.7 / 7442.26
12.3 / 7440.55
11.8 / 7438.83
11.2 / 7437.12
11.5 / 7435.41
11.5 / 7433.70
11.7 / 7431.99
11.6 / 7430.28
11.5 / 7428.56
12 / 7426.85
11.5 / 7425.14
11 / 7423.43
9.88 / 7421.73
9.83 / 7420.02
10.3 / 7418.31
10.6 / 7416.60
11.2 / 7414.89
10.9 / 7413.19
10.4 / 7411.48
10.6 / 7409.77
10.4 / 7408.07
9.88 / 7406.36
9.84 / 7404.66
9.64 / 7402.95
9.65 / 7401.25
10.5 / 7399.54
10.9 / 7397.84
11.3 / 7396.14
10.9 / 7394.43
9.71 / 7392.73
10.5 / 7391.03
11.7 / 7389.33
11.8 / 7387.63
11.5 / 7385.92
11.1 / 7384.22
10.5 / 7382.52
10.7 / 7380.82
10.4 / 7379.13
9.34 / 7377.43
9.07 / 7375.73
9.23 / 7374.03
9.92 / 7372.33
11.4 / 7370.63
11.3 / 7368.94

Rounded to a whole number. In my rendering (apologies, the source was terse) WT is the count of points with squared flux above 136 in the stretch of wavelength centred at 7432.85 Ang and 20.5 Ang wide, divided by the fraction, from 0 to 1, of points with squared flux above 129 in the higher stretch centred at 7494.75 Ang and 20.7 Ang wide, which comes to 10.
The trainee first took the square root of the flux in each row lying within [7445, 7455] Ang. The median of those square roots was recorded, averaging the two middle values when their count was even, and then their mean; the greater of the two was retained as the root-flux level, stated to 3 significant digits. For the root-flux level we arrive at 3.24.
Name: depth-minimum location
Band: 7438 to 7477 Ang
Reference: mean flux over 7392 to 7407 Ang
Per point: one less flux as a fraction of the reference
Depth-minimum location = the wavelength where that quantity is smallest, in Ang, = 7474.89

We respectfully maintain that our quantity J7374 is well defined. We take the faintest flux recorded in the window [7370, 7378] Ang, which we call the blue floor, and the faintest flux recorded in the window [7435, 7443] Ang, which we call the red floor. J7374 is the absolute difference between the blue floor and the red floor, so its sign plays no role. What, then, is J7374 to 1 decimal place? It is 2.1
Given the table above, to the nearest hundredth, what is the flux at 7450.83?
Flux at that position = 9.27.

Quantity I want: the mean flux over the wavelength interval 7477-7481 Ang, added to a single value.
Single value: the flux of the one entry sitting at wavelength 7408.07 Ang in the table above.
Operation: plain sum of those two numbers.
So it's 21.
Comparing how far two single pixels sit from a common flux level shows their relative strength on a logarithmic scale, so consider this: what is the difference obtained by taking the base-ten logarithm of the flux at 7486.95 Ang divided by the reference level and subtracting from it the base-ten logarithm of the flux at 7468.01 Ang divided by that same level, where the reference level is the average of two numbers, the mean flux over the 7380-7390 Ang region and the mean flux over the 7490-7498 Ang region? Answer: 0.27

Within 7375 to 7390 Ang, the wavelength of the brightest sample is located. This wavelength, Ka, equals 7387.63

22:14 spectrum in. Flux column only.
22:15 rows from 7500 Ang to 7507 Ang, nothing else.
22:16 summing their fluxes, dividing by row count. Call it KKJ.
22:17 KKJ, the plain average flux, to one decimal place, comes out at 10.6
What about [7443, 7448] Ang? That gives 12.0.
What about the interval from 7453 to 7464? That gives 10.3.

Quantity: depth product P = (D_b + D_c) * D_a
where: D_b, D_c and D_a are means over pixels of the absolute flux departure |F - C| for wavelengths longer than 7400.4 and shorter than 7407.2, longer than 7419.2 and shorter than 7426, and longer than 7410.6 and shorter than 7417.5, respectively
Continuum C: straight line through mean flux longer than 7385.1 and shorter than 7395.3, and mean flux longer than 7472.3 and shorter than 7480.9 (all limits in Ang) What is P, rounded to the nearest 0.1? 3.2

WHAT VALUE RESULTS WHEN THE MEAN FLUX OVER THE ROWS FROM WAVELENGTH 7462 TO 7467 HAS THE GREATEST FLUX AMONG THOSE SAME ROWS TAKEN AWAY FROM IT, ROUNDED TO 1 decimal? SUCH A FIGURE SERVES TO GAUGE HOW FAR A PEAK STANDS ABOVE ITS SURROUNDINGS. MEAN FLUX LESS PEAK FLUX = -0.1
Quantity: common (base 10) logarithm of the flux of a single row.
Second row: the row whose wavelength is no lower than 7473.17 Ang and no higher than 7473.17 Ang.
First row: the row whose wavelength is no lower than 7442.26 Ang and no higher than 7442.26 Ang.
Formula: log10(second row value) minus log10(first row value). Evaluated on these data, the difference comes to 0.16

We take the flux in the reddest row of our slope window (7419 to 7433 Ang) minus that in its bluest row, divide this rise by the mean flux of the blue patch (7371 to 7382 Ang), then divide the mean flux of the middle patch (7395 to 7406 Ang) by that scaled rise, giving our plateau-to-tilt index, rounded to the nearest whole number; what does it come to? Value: 54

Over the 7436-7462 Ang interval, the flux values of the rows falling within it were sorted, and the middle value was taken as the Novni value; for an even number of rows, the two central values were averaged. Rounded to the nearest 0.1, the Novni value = 11.0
